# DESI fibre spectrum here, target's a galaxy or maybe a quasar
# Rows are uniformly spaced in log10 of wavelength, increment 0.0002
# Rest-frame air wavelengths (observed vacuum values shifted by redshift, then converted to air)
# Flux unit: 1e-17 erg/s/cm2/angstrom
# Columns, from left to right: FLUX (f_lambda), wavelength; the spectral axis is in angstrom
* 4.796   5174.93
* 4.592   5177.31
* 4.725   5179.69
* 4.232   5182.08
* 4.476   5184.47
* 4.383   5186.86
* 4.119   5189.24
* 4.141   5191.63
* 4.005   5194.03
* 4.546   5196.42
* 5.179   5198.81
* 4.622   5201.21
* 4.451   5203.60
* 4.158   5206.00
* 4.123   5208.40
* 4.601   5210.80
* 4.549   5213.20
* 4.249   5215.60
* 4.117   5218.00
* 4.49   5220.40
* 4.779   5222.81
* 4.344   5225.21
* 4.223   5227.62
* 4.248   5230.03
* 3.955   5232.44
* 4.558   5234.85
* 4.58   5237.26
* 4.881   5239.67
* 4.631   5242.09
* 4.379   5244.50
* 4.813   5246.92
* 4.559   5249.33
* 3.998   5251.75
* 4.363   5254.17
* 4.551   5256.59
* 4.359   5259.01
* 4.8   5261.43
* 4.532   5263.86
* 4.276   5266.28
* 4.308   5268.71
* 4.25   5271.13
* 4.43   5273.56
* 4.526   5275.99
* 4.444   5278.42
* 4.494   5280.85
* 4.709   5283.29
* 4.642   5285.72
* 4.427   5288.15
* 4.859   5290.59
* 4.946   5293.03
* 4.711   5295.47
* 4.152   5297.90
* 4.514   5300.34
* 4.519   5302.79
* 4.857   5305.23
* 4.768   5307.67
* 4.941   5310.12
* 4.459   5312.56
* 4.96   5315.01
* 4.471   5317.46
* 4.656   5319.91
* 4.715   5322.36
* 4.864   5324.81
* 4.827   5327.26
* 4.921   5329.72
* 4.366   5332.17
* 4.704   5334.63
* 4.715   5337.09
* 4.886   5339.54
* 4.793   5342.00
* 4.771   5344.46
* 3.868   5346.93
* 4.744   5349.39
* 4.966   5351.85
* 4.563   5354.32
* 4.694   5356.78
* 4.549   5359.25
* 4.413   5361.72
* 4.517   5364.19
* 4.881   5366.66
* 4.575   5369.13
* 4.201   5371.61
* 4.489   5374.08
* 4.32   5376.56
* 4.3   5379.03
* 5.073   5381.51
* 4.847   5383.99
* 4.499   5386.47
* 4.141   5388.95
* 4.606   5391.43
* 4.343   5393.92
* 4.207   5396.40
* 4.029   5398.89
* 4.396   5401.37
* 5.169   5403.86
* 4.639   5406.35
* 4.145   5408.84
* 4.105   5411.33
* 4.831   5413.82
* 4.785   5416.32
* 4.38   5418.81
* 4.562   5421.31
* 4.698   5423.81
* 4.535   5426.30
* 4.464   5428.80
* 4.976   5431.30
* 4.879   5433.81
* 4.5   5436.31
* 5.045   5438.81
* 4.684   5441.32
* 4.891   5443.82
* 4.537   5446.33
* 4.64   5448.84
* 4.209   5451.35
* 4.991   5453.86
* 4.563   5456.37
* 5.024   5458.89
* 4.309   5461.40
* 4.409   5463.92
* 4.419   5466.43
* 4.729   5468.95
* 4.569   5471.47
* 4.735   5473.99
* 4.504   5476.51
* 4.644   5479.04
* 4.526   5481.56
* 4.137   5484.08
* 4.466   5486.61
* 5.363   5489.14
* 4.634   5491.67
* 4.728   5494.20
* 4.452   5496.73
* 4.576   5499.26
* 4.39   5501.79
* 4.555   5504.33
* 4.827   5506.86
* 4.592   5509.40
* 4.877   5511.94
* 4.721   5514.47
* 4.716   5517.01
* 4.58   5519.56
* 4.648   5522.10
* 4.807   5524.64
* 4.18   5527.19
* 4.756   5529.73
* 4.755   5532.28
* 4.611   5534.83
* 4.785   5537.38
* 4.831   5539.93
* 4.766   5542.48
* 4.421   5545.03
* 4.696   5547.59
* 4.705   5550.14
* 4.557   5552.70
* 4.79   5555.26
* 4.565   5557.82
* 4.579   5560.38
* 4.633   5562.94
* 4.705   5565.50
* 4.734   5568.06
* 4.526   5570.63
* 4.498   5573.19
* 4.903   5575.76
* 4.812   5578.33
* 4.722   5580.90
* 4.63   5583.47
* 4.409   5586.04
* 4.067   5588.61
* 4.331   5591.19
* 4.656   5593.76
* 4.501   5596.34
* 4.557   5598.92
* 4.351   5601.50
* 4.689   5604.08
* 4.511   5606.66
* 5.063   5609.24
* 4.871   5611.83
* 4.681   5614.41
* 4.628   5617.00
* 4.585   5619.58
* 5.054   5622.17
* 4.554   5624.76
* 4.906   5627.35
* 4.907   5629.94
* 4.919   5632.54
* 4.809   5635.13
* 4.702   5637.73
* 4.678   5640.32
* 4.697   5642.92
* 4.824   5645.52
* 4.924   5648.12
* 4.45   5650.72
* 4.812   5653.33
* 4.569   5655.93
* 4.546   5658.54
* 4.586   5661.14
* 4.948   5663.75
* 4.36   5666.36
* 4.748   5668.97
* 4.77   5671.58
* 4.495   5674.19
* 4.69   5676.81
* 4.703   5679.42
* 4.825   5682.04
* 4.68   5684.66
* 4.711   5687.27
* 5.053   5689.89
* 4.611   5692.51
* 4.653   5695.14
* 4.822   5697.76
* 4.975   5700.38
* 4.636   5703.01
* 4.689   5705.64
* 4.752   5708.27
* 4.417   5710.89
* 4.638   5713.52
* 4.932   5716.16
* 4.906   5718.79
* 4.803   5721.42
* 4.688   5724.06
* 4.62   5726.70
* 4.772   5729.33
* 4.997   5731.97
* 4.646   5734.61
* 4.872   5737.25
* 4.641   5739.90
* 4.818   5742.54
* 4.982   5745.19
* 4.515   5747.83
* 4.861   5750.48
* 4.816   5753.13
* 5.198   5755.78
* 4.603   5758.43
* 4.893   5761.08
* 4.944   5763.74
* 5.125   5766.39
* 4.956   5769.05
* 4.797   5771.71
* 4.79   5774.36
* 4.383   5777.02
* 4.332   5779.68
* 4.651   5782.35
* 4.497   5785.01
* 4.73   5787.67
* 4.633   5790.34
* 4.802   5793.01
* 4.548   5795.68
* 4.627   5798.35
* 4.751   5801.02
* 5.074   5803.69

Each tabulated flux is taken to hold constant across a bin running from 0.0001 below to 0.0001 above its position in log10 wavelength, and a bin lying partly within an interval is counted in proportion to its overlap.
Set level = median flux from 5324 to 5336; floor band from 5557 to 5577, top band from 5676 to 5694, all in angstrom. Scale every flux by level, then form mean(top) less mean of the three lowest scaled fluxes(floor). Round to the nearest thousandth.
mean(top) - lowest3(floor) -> 0.046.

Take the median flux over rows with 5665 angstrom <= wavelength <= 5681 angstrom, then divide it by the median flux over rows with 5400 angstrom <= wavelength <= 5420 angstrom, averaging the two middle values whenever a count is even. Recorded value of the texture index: 1.04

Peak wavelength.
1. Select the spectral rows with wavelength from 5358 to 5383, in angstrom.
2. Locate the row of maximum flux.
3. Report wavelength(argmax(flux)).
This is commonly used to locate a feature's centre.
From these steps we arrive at 5381.51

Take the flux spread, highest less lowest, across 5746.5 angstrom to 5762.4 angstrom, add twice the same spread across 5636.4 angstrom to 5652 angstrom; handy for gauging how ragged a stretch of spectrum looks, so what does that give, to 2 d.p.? 1.63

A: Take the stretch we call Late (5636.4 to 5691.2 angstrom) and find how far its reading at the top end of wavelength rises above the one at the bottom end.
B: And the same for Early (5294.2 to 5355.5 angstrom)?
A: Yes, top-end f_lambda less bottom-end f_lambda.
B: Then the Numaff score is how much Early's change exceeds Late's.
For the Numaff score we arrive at -0.50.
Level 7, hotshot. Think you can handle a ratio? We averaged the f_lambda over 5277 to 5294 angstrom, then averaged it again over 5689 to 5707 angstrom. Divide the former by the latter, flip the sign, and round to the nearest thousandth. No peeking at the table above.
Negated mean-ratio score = -0.973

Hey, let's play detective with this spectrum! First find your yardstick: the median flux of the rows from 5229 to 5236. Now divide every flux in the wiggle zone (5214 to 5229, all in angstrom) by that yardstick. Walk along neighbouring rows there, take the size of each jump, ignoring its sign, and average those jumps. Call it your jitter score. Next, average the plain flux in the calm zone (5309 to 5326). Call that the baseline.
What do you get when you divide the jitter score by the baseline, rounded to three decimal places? 0.013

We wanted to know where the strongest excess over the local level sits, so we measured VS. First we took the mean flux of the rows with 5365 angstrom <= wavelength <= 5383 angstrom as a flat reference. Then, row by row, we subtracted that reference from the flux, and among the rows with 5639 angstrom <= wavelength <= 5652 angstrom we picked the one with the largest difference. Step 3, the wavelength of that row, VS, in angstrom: 5648.12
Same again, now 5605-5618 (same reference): 5609.24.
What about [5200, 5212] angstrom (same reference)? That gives 5201.21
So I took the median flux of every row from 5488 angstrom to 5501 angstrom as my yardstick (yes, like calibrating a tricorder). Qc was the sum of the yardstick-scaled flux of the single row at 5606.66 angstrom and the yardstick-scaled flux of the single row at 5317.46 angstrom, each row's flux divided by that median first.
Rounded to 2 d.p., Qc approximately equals 1.94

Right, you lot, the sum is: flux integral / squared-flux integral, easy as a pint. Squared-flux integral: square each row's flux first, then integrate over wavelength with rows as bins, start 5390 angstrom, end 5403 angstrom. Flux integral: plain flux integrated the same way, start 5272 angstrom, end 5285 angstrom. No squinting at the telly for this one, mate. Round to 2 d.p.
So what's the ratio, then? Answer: 0.24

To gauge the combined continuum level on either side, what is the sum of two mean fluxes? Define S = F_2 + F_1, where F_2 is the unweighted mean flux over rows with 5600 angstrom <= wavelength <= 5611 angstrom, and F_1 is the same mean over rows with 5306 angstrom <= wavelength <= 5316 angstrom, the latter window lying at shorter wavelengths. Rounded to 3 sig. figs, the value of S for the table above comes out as 9.44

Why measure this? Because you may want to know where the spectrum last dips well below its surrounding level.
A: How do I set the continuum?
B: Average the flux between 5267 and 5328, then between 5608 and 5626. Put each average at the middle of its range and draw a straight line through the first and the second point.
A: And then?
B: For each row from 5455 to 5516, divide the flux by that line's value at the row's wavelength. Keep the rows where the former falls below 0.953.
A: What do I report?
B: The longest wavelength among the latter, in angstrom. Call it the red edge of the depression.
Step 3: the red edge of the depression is 5501.79 angstrom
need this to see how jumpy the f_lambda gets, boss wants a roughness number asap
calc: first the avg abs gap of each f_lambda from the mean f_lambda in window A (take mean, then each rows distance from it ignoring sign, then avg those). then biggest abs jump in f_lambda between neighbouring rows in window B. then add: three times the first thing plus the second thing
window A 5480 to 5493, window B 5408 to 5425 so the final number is 1.6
